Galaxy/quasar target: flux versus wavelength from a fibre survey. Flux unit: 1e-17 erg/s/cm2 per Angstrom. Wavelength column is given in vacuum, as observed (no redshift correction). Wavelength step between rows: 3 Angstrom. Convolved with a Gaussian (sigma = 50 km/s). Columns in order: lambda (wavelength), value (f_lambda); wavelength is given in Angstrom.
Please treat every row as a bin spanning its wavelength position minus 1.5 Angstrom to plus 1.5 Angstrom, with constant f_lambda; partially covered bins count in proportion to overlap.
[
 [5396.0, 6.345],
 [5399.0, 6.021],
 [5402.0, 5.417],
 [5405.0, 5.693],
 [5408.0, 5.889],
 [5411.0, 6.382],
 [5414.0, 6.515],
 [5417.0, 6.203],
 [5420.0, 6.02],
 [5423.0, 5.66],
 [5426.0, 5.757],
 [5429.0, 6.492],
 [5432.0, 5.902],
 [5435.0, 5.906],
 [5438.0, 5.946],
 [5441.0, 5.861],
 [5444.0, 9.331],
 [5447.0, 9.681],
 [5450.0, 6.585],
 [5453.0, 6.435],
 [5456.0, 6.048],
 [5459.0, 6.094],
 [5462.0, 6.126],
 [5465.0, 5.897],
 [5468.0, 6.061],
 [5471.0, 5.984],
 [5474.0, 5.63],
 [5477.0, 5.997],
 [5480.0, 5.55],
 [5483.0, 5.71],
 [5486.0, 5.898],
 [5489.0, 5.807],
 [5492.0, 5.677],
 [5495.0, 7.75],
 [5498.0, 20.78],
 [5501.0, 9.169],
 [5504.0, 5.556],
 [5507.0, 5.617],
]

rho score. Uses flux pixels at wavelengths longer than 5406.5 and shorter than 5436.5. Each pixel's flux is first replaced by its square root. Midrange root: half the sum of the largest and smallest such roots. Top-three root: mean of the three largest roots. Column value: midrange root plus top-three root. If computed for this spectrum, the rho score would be 5.0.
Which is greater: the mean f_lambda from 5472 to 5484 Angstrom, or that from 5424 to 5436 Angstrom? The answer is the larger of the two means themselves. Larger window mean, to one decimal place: 6.0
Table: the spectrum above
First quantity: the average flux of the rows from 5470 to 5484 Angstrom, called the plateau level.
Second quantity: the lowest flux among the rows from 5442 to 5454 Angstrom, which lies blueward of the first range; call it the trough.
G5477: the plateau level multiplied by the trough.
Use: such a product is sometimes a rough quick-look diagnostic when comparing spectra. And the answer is 37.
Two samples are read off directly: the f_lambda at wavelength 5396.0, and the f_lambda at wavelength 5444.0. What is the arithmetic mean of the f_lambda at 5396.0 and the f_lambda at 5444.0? 7.84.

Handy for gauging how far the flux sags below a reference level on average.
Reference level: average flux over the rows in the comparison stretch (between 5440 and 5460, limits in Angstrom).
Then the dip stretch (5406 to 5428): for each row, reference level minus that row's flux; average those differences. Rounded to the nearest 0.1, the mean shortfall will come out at 1.1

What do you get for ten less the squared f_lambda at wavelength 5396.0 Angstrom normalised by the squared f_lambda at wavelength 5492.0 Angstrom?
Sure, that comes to 8.75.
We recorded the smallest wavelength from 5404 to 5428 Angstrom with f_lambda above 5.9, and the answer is 5411.0 Angstrom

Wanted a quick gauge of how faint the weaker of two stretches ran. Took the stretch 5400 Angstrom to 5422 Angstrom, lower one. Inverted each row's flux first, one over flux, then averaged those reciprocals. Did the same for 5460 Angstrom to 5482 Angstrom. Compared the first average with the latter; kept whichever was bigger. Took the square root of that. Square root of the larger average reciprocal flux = 0.412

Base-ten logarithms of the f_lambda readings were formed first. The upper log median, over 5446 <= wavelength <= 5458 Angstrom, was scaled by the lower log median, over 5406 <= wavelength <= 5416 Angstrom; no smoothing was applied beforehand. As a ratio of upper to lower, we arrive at 1.01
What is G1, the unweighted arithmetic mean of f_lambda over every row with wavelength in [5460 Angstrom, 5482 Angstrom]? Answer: 5.89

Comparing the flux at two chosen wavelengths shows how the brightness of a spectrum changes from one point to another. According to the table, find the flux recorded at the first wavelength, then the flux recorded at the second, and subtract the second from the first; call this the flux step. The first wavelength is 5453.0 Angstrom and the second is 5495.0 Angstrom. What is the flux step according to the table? -1.3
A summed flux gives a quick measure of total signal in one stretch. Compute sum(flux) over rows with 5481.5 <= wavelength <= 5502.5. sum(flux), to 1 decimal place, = 60.8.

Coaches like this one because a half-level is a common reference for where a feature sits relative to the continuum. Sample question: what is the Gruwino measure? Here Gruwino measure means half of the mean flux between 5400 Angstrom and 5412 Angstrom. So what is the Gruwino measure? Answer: 2.92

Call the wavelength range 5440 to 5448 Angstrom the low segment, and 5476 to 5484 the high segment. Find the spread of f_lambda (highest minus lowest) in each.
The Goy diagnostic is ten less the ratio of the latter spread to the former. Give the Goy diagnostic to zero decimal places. 10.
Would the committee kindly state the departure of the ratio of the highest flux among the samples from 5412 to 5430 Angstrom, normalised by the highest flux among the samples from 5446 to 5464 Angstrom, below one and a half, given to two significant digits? 0.83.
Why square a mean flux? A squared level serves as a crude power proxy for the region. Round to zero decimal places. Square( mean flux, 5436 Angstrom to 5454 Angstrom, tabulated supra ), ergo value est 53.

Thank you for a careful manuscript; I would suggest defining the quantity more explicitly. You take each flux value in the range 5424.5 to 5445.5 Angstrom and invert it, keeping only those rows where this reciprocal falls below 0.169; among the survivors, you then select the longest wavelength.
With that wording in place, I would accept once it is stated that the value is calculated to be 5444.0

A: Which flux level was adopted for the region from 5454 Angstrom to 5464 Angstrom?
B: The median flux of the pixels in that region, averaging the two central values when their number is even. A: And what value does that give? 6.1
